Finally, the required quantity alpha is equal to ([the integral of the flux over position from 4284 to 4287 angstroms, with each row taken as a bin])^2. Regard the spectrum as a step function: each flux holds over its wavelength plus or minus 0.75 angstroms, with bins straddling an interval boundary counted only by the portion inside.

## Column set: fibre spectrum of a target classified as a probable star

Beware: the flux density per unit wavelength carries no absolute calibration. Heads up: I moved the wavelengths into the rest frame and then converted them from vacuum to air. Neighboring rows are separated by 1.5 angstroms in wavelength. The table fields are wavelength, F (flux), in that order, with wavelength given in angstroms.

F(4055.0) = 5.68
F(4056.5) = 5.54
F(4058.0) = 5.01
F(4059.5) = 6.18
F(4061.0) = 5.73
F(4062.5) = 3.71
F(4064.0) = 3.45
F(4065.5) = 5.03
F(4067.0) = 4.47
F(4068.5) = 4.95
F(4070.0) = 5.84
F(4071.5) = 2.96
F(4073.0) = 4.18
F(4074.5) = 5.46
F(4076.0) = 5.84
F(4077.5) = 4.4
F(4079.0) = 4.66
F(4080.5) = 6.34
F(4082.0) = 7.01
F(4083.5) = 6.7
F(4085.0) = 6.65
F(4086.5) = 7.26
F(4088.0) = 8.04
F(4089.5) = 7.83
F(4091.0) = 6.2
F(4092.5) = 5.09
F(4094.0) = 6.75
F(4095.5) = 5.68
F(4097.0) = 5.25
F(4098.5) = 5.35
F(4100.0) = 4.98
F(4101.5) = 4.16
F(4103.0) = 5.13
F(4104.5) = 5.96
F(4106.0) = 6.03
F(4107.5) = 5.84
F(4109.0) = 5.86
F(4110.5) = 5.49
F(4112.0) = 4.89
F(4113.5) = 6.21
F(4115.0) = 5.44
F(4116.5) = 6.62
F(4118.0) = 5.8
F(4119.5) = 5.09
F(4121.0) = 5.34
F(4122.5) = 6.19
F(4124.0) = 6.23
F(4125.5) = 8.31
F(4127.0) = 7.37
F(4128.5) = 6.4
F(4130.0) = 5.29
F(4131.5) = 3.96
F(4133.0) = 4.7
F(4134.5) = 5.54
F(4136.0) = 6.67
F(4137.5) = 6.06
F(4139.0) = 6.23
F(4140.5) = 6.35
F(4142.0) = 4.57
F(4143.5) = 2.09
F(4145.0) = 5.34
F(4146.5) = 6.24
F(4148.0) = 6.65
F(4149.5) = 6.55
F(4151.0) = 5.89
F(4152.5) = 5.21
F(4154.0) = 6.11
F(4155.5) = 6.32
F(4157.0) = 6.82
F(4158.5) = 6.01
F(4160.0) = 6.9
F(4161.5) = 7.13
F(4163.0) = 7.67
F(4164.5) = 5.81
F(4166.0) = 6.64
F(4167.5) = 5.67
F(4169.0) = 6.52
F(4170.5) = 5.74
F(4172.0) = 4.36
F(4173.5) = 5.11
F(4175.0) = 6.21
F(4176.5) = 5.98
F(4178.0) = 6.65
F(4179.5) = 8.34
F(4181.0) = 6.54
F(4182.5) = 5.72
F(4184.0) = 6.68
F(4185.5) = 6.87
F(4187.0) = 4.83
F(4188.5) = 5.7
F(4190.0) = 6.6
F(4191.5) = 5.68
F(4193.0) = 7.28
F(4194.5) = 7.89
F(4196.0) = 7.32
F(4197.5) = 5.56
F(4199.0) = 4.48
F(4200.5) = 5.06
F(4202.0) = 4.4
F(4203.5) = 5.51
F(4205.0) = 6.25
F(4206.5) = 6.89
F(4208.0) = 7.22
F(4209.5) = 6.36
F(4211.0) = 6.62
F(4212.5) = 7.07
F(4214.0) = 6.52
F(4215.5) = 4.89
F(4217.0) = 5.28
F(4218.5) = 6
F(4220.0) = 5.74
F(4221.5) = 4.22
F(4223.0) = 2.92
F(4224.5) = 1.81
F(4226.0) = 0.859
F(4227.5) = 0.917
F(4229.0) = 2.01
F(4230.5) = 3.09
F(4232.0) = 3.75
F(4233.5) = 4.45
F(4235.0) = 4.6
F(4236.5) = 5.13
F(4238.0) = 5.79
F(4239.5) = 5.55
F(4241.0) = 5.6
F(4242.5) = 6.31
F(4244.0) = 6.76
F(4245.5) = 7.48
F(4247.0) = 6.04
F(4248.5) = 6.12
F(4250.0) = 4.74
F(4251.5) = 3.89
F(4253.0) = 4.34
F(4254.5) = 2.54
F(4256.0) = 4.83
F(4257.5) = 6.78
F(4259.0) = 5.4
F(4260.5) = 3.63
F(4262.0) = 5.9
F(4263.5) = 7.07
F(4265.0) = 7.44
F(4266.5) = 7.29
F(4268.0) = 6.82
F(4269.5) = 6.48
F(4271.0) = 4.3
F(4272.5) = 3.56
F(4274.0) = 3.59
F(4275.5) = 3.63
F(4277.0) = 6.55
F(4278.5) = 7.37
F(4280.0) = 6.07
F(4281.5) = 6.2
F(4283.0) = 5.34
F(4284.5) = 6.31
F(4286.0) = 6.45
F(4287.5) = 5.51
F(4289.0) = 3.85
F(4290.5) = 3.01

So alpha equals 359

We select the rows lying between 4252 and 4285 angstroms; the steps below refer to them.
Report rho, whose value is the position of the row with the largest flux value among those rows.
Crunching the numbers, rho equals 4265.0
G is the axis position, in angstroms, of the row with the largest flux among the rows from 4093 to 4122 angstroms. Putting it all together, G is 4094.0 angstroms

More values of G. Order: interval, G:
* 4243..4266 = 4245.5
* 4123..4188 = 4179.5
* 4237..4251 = 4245.5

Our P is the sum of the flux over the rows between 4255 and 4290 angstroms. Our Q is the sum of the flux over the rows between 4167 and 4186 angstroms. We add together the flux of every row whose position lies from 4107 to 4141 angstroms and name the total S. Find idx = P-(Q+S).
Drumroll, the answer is -86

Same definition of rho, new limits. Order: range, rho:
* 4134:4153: 4136.0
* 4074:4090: 4088.0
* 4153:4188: 4179.5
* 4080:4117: 4088.0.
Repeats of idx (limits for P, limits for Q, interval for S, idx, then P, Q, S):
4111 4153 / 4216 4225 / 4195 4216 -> 51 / 161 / 26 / 84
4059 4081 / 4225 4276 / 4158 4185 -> -207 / 73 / 167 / 114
